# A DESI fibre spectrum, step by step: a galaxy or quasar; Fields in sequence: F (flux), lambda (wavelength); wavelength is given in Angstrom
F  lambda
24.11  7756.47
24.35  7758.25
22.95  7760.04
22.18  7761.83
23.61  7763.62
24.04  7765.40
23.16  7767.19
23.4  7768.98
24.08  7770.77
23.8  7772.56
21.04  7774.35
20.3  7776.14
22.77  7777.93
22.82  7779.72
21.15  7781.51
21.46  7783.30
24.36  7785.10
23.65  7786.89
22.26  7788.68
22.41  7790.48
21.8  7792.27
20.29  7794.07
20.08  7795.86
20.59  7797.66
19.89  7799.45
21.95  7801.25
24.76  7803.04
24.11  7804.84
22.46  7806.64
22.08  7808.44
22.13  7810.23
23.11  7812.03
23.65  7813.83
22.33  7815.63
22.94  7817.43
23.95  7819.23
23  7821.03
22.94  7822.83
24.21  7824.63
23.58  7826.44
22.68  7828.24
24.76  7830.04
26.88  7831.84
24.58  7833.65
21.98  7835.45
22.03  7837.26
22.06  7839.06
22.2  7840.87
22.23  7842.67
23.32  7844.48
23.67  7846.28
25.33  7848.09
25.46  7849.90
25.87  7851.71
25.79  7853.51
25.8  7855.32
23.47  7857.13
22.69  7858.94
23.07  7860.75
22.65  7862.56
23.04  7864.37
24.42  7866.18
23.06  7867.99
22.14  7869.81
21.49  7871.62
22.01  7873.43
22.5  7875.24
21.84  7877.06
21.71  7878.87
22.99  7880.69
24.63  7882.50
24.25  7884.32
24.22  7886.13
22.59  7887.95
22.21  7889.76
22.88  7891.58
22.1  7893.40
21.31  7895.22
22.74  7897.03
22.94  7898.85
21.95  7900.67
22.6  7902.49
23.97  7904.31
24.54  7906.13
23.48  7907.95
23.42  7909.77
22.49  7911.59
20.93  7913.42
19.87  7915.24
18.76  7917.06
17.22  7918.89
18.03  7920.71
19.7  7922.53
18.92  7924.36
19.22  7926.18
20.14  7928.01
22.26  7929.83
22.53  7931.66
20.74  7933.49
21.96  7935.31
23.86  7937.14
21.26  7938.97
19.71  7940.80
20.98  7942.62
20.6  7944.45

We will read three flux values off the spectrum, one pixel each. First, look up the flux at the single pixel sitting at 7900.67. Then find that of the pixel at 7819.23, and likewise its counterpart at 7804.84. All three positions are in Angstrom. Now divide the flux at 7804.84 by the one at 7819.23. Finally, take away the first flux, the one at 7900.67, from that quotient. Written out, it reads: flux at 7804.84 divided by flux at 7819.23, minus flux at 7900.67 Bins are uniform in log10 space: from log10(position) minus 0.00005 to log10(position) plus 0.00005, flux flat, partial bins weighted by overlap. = -20.9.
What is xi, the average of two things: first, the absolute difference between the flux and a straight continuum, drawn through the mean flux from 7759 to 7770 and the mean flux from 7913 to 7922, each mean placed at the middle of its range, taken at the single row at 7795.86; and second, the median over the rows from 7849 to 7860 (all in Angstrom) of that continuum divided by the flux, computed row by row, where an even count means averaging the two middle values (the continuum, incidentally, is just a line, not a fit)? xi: 1.54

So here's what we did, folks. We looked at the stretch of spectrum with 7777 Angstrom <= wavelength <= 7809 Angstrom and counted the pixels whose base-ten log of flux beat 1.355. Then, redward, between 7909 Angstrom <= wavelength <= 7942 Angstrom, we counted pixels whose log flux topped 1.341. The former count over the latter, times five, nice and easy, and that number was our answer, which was 5.0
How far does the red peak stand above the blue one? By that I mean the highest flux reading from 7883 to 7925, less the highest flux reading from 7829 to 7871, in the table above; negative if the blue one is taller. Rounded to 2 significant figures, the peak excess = -2.3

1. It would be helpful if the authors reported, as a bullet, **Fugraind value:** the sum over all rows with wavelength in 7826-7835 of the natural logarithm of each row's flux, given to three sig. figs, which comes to 16.0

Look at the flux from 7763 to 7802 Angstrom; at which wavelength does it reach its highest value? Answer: 7785.10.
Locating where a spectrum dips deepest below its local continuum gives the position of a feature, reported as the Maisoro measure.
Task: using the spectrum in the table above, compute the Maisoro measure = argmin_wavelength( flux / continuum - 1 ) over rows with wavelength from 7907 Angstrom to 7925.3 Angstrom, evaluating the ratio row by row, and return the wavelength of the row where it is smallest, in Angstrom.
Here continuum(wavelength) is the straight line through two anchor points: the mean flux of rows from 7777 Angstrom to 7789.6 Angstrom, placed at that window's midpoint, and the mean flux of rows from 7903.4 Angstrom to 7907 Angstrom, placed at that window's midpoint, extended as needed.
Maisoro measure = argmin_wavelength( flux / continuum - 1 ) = 7918.89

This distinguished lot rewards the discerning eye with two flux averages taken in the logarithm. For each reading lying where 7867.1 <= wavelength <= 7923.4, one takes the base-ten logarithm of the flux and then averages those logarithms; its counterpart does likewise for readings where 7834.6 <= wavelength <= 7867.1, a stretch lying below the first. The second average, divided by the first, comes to 1.02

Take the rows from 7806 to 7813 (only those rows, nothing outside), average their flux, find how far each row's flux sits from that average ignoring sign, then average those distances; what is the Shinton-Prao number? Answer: 0.34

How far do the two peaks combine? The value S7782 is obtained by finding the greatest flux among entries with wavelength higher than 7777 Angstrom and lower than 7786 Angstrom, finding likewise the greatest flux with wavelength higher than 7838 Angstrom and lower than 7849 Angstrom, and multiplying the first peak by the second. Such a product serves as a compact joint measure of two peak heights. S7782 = 617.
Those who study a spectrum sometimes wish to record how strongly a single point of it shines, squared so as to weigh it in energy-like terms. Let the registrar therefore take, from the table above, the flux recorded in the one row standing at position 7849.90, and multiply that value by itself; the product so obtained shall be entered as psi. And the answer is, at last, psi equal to 648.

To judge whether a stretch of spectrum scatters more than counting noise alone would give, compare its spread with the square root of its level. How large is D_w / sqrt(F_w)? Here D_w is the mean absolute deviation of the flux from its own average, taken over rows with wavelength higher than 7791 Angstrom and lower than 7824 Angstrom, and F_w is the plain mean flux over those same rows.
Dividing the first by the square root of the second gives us 0.23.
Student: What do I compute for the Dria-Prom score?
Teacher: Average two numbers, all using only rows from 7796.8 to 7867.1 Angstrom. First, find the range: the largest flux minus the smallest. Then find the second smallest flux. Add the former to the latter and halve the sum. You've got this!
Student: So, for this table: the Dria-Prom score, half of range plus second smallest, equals 13.8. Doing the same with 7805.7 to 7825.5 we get 12.1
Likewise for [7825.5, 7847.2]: 13.5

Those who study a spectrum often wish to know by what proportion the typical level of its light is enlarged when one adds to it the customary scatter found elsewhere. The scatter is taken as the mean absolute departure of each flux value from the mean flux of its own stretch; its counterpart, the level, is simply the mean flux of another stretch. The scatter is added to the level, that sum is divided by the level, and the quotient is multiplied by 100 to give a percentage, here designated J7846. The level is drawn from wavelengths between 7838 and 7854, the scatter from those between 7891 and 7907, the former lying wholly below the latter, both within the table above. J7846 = 103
